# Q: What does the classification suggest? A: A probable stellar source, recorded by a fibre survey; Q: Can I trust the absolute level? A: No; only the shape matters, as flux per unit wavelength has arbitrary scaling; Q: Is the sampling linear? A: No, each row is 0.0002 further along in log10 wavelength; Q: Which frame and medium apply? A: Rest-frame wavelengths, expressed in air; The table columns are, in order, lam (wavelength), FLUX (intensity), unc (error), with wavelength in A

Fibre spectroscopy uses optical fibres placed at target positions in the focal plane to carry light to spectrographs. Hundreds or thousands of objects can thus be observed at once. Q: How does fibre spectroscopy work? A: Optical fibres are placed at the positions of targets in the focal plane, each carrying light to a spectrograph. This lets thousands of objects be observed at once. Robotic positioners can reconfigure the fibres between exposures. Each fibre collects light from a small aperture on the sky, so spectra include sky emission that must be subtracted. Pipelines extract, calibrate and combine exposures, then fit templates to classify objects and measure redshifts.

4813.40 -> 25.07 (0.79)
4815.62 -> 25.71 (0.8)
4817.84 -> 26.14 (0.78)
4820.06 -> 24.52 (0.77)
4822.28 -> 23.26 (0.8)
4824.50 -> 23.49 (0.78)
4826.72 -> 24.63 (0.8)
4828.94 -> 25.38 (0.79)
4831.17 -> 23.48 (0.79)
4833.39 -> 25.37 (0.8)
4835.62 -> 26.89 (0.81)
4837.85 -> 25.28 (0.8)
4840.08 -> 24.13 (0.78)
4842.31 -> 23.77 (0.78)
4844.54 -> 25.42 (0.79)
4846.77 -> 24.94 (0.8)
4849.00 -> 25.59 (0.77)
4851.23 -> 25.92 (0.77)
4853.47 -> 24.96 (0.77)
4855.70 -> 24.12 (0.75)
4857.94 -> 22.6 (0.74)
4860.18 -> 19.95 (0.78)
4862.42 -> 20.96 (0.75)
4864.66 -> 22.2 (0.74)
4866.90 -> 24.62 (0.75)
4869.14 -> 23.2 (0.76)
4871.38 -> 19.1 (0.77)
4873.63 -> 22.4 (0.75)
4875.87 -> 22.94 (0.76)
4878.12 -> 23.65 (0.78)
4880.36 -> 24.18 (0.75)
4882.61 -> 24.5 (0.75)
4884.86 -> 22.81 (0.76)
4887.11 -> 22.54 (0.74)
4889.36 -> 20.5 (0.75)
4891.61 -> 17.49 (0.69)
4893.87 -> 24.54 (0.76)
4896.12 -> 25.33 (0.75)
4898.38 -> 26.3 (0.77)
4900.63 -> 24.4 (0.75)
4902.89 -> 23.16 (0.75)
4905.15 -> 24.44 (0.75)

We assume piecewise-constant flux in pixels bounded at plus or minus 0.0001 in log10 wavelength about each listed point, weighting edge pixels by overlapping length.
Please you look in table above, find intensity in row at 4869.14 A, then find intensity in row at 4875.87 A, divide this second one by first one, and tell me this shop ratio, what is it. 0.99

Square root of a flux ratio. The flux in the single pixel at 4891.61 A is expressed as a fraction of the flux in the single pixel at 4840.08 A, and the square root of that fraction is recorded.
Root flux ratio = 0.85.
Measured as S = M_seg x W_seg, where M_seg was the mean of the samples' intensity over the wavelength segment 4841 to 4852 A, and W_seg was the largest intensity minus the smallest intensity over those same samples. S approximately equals 54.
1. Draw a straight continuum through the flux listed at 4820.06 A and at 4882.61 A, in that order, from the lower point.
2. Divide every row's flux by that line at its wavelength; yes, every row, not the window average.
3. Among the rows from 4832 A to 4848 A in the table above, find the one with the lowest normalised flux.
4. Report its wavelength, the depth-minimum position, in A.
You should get 4842.31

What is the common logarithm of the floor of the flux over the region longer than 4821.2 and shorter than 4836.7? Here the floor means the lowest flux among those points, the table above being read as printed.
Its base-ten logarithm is 1.37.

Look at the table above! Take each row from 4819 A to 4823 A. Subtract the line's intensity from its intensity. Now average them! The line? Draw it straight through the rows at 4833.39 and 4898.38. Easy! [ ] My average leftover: -1.3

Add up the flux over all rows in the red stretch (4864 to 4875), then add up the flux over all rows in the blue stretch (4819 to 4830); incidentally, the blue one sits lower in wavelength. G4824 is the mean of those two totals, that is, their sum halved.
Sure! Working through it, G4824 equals 116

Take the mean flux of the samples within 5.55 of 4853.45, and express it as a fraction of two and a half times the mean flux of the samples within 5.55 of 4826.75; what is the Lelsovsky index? 0.410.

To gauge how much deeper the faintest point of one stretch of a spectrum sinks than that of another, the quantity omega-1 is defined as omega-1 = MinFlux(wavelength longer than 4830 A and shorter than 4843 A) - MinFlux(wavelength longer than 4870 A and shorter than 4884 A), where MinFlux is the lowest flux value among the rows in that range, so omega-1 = 4.4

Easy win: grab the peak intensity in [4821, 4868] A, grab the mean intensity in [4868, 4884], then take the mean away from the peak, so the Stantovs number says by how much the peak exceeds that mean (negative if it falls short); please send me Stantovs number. 4.0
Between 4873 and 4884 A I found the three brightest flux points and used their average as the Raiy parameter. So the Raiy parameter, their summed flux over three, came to 24.1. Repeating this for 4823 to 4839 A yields 25.9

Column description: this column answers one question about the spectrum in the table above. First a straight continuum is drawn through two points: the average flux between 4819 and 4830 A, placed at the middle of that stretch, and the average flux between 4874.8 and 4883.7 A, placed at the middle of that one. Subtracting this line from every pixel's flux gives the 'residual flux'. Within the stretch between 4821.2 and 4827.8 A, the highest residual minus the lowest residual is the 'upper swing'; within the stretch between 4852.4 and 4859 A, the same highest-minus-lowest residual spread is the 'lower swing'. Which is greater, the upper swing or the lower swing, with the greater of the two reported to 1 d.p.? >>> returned 2.3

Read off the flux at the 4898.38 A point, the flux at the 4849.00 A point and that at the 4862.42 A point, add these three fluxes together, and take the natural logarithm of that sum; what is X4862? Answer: 4.288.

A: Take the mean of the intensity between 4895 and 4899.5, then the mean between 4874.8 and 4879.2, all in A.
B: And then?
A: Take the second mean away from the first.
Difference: 2.5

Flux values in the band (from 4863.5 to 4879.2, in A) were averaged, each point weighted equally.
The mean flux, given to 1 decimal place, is 22.6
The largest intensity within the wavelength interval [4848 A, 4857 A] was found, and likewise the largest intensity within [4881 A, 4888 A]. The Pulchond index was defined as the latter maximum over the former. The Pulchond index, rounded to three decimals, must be 0.945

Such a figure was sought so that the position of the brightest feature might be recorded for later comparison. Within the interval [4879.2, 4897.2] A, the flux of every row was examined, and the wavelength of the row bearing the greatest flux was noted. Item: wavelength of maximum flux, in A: 4896.12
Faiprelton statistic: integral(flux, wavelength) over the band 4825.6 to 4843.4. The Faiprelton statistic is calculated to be 443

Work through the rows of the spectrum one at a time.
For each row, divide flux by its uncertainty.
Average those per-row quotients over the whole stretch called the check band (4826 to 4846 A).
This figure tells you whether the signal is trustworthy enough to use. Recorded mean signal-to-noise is 31.4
